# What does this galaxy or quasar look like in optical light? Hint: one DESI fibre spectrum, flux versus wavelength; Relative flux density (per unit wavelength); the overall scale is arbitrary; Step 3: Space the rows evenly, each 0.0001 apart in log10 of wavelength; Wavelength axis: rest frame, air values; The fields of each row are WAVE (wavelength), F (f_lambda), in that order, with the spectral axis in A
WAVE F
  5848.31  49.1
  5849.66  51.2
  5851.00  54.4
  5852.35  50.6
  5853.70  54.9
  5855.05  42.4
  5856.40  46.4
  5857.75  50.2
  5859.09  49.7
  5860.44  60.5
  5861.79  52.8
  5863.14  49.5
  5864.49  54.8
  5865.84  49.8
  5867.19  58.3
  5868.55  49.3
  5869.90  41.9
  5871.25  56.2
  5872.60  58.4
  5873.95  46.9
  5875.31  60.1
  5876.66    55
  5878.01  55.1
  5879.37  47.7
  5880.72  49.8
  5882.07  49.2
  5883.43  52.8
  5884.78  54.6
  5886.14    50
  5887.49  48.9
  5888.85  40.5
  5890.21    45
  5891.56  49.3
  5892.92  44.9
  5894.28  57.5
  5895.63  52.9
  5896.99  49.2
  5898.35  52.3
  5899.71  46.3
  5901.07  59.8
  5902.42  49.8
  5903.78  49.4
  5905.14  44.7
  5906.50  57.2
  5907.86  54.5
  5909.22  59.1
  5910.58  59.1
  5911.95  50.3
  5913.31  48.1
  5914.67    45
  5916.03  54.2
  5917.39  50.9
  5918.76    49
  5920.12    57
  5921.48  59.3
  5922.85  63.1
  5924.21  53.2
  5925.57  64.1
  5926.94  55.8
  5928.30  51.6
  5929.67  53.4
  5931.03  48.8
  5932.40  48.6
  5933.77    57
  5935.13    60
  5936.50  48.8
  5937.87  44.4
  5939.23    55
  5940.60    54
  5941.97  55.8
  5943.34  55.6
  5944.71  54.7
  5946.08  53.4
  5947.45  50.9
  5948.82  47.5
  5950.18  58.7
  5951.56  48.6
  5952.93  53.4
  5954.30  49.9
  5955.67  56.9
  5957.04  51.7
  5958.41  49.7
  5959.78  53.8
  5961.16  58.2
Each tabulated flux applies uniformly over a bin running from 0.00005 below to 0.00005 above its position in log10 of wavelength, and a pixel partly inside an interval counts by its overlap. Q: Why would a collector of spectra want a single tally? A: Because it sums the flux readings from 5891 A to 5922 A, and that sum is 1200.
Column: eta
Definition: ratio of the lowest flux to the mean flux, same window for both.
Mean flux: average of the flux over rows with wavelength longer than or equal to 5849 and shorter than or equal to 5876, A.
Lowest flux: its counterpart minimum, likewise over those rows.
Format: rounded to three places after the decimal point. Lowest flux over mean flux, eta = 0.807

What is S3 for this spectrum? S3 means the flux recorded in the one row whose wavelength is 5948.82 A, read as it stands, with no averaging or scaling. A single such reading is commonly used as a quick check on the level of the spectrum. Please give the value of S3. 47.5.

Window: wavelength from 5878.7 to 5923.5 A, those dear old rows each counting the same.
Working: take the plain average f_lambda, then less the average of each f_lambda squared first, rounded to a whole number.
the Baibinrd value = -2634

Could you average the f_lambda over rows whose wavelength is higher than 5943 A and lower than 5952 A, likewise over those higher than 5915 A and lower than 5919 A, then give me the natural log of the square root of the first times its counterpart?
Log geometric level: 3.95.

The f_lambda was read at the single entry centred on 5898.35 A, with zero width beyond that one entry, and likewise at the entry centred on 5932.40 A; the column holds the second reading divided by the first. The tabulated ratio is 0.93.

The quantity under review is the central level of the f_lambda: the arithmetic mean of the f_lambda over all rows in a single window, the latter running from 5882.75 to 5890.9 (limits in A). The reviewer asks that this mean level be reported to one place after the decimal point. 48.6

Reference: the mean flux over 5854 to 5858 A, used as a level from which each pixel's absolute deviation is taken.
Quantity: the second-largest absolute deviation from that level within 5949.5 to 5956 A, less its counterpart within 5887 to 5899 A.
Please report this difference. 4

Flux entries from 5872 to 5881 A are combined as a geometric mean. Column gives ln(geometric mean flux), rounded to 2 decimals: 3.97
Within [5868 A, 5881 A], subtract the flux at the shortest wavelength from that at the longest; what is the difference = 0.5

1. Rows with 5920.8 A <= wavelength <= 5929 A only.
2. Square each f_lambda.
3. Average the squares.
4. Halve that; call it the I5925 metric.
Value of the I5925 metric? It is 1684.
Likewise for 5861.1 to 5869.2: 1379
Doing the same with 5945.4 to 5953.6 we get 1363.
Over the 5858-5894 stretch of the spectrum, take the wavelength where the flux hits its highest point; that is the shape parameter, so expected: 5860.44 A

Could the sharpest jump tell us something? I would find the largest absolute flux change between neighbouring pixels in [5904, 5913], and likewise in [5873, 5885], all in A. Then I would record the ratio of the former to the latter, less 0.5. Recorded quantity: 0.45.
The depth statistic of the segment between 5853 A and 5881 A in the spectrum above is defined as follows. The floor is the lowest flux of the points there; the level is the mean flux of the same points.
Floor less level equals -10.0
